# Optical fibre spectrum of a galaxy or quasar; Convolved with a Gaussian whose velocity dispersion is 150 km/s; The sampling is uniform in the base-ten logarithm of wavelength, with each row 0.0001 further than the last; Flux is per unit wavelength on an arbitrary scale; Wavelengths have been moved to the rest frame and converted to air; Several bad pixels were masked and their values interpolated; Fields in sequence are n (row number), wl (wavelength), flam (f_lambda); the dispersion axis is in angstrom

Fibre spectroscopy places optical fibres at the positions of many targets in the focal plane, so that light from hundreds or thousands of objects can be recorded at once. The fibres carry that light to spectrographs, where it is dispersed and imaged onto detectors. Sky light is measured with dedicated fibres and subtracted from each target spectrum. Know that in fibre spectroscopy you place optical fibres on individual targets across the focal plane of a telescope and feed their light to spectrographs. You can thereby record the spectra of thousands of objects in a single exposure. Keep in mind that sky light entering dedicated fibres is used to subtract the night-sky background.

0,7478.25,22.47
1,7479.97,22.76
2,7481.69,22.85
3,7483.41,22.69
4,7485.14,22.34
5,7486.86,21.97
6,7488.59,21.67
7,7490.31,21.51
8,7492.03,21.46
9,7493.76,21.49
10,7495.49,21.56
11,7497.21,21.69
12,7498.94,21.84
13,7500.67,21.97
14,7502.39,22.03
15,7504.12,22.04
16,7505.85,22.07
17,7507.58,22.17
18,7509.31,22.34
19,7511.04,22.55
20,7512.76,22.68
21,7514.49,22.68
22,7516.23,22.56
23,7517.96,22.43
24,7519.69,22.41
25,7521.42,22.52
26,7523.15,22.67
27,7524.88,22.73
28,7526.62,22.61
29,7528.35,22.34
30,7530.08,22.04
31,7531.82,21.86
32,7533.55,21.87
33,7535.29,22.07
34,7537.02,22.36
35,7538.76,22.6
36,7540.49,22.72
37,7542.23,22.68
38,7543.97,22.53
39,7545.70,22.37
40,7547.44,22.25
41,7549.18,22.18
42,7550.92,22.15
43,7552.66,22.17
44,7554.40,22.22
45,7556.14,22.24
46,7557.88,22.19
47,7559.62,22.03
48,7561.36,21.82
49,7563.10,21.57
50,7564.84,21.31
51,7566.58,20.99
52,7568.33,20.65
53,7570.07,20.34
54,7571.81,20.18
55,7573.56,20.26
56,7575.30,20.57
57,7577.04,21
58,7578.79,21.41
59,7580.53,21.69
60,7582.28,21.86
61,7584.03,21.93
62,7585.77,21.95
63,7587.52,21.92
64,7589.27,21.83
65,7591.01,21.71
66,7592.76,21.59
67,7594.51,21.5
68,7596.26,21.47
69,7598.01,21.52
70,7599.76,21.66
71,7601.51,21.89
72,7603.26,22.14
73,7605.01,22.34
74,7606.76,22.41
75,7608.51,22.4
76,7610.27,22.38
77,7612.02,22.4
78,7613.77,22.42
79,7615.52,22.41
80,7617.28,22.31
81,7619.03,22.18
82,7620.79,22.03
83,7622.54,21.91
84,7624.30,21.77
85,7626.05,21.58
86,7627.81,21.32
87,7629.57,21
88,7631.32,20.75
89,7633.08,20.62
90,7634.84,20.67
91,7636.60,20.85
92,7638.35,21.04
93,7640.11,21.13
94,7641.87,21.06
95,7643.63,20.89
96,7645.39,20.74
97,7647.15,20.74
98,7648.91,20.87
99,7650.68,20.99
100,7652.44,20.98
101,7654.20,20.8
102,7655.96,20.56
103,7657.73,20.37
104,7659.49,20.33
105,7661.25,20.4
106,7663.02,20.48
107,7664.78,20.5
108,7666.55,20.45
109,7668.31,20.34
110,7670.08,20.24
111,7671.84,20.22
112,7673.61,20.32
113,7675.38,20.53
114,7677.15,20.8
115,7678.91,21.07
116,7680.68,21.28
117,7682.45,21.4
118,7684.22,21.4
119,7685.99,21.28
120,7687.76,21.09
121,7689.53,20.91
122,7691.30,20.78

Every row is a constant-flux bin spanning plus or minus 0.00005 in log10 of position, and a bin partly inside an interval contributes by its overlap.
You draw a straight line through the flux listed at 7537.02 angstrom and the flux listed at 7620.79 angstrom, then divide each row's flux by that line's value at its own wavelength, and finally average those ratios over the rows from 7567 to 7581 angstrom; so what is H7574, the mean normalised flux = 0.93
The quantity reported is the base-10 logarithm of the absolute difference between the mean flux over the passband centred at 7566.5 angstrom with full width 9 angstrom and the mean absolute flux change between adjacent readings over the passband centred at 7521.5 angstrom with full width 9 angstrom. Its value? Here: 1.32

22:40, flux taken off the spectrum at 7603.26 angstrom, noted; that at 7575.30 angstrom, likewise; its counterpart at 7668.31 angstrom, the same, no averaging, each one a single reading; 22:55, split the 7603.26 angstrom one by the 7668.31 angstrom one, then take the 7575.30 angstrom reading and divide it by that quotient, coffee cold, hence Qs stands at 18.9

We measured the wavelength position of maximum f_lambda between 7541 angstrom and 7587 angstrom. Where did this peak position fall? 7542.23 angstrom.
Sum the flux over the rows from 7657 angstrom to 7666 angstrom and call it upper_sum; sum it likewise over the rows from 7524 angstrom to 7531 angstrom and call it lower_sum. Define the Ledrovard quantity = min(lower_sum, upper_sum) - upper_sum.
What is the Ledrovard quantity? -12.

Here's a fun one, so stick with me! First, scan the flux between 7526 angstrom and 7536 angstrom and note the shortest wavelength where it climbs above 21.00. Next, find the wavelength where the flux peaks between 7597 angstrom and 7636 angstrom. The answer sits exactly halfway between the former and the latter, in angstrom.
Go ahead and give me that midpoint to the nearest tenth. 7570.2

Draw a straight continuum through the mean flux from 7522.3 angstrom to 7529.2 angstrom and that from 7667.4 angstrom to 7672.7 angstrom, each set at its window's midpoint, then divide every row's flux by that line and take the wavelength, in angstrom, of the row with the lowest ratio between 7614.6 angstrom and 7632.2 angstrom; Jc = 7631.32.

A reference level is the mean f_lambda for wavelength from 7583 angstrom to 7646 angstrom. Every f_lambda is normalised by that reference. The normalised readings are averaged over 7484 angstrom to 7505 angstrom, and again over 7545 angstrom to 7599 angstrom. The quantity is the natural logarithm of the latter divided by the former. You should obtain -0.01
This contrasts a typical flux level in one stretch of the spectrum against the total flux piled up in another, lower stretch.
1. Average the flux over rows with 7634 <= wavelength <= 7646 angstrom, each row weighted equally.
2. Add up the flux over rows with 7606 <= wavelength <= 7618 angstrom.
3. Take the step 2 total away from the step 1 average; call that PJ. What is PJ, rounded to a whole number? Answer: -136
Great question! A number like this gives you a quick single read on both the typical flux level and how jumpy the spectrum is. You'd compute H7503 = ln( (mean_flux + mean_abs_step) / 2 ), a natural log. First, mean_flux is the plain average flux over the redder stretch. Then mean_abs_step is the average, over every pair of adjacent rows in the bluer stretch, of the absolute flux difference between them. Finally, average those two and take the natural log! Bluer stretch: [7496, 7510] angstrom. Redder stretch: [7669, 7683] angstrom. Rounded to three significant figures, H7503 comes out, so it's 2.34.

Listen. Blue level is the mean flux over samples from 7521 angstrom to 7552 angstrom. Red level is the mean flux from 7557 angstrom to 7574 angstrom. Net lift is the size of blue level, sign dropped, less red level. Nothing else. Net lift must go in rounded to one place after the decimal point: 1.2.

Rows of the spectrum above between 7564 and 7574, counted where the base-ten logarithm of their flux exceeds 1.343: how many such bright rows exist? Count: 0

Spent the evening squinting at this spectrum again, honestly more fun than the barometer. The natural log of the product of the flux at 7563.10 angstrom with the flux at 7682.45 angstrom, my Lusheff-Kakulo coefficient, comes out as 6.13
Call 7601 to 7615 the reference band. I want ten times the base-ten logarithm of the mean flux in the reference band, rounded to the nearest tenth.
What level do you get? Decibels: 13.5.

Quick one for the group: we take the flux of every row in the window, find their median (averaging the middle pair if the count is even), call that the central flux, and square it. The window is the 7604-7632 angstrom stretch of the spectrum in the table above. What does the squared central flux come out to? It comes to 495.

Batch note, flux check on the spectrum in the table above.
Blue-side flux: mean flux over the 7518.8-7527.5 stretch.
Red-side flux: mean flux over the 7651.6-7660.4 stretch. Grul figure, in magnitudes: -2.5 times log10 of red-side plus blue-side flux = -4.09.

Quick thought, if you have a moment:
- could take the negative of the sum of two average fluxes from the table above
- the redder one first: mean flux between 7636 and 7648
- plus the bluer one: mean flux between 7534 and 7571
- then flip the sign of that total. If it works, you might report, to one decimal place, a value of -42.9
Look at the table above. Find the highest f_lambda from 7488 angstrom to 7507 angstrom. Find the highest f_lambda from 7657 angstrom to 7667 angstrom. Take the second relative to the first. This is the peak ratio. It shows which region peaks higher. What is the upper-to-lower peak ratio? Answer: 0.929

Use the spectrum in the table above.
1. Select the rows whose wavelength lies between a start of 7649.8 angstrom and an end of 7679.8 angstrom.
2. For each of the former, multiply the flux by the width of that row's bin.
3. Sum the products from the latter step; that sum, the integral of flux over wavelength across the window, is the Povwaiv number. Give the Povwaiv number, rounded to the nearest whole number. 617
